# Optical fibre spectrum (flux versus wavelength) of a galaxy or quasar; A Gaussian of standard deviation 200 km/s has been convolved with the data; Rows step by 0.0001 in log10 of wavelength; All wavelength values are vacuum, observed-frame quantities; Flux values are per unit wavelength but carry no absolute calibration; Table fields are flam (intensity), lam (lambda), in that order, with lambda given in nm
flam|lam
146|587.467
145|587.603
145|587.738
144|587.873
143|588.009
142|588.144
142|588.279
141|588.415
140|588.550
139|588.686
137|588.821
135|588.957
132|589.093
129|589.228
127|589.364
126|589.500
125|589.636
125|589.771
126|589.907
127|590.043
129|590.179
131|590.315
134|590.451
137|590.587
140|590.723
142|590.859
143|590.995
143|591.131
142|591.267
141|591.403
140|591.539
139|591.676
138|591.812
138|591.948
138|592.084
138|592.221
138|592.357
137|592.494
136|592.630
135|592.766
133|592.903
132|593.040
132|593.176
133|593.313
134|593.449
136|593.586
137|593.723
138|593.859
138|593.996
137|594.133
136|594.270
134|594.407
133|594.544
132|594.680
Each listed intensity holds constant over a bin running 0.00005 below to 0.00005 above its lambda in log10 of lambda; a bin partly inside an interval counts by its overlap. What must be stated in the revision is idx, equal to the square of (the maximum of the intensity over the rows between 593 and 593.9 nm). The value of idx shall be 19044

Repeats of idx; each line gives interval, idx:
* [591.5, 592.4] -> 19600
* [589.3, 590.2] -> 16641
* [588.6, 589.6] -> 19321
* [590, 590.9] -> 20164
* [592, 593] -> 19044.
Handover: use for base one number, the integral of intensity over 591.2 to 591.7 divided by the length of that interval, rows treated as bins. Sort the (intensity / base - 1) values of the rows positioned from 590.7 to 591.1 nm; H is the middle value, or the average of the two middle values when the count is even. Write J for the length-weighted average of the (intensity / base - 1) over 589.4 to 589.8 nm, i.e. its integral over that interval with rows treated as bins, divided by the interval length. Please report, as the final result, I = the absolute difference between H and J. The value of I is 0.12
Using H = 0.011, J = -0.107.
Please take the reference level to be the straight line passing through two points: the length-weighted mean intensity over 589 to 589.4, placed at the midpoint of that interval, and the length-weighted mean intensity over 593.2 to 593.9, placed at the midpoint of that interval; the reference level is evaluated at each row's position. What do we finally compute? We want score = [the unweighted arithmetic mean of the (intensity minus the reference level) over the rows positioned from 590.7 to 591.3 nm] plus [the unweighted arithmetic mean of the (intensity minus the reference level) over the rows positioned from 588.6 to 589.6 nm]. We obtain 12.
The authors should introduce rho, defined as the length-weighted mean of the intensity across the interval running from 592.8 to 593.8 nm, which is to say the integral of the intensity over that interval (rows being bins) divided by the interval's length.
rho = 134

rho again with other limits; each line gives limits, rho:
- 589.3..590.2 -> 126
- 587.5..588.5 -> 143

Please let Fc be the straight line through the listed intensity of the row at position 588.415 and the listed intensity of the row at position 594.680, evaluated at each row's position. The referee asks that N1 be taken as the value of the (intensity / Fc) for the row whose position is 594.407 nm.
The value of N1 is 1.01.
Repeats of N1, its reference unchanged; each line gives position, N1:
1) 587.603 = 1.02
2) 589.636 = 0.90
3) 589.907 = 0.91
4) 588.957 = 0.96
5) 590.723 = 1.02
